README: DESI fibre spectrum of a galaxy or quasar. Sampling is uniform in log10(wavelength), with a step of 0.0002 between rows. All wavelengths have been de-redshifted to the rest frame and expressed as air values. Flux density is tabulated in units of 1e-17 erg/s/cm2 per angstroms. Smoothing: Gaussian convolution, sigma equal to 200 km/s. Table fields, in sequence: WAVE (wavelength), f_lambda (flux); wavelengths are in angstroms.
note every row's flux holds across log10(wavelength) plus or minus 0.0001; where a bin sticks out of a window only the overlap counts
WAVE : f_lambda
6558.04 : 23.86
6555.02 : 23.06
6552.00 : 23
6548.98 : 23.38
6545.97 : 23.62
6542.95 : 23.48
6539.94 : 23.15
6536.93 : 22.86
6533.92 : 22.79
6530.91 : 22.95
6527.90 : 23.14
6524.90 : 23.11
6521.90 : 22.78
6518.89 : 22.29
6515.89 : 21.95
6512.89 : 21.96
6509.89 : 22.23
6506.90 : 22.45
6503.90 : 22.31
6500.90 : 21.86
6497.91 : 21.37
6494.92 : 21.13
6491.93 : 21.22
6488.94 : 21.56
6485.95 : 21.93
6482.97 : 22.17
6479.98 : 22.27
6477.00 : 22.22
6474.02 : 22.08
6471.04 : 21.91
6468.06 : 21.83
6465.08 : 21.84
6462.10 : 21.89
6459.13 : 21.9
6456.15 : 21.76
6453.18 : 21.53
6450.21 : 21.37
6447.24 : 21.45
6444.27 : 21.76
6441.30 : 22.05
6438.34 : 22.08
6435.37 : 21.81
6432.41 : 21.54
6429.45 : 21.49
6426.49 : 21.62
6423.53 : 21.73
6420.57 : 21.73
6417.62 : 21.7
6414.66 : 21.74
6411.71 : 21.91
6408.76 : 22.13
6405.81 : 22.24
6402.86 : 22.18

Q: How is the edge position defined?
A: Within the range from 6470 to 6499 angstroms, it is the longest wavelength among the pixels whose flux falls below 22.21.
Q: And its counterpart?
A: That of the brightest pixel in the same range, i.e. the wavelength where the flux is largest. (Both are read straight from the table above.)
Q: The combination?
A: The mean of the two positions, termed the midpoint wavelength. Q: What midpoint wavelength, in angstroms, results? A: 6488.9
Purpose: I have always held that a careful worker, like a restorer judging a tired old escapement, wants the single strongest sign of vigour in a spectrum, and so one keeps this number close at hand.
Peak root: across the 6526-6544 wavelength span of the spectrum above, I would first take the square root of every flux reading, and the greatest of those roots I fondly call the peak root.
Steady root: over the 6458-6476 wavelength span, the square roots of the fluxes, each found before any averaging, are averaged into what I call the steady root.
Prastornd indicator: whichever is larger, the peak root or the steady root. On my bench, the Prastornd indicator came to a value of 4.85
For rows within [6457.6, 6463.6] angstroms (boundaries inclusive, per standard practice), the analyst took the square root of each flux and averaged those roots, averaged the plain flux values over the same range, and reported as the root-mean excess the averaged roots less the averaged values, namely -17.2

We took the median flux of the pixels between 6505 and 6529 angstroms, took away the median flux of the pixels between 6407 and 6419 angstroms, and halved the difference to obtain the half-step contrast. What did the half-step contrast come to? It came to 0.27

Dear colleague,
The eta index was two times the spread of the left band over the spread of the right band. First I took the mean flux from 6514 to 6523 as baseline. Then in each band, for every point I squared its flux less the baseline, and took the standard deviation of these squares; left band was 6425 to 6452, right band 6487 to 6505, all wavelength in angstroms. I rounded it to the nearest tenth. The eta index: 1.1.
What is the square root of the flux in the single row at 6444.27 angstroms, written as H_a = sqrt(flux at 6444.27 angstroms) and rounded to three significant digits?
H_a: 4.66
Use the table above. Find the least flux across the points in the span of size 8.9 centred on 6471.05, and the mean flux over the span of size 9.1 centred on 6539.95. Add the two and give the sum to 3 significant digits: 45.0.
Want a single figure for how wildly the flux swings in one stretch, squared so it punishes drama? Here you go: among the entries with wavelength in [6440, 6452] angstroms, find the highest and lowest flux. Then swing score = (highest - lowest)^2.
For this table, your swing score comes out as 0.46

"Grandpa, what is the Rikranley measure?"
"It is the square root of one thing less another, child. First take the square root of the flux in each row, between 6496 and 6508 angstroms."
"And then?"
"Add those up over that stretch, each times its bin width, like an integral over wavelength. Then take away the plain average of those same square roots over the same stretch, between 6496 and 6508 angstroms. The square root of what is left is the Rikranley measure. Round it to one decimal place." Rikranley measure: 7.2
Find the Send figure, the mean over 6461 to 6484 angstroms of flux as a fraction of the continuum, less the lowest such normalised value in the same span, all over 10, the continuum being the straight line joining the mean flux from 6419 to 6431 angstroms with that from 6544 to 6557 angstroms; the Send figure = 0.0006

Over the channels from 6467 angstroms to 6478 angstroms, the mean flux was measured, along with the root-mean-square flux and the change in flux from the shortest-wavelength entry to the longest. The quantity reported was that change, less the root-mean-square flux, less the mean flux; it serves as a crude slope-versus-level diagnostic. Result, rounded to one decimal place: -43.6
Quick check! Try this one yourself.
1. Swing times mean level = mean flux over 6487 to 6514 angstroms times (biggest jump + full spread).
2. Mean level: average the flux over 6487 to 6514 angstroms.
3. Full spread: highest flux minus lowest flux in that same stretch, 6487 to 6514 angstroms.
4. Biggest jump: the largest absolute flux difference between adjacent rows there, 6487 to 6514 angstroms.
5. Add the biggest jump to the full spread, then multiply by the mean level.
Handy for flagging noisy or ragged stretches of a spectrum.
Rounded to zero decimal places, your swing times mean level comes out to 39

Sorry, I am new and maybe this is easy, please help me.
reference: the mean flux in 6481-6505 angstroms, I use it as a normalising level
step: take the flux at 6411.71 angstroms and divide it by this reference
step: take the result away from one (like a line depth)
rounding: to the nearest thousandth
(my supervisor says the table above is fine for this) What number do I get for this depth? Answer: -0.010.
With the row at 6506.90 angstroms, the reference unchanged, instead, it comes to -0.035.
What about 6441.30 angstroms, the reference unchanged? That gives -0.016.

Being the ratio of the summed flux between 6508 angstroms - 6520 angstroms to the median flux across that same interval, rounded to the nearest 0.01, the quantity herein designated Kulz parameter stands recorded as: 4.00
